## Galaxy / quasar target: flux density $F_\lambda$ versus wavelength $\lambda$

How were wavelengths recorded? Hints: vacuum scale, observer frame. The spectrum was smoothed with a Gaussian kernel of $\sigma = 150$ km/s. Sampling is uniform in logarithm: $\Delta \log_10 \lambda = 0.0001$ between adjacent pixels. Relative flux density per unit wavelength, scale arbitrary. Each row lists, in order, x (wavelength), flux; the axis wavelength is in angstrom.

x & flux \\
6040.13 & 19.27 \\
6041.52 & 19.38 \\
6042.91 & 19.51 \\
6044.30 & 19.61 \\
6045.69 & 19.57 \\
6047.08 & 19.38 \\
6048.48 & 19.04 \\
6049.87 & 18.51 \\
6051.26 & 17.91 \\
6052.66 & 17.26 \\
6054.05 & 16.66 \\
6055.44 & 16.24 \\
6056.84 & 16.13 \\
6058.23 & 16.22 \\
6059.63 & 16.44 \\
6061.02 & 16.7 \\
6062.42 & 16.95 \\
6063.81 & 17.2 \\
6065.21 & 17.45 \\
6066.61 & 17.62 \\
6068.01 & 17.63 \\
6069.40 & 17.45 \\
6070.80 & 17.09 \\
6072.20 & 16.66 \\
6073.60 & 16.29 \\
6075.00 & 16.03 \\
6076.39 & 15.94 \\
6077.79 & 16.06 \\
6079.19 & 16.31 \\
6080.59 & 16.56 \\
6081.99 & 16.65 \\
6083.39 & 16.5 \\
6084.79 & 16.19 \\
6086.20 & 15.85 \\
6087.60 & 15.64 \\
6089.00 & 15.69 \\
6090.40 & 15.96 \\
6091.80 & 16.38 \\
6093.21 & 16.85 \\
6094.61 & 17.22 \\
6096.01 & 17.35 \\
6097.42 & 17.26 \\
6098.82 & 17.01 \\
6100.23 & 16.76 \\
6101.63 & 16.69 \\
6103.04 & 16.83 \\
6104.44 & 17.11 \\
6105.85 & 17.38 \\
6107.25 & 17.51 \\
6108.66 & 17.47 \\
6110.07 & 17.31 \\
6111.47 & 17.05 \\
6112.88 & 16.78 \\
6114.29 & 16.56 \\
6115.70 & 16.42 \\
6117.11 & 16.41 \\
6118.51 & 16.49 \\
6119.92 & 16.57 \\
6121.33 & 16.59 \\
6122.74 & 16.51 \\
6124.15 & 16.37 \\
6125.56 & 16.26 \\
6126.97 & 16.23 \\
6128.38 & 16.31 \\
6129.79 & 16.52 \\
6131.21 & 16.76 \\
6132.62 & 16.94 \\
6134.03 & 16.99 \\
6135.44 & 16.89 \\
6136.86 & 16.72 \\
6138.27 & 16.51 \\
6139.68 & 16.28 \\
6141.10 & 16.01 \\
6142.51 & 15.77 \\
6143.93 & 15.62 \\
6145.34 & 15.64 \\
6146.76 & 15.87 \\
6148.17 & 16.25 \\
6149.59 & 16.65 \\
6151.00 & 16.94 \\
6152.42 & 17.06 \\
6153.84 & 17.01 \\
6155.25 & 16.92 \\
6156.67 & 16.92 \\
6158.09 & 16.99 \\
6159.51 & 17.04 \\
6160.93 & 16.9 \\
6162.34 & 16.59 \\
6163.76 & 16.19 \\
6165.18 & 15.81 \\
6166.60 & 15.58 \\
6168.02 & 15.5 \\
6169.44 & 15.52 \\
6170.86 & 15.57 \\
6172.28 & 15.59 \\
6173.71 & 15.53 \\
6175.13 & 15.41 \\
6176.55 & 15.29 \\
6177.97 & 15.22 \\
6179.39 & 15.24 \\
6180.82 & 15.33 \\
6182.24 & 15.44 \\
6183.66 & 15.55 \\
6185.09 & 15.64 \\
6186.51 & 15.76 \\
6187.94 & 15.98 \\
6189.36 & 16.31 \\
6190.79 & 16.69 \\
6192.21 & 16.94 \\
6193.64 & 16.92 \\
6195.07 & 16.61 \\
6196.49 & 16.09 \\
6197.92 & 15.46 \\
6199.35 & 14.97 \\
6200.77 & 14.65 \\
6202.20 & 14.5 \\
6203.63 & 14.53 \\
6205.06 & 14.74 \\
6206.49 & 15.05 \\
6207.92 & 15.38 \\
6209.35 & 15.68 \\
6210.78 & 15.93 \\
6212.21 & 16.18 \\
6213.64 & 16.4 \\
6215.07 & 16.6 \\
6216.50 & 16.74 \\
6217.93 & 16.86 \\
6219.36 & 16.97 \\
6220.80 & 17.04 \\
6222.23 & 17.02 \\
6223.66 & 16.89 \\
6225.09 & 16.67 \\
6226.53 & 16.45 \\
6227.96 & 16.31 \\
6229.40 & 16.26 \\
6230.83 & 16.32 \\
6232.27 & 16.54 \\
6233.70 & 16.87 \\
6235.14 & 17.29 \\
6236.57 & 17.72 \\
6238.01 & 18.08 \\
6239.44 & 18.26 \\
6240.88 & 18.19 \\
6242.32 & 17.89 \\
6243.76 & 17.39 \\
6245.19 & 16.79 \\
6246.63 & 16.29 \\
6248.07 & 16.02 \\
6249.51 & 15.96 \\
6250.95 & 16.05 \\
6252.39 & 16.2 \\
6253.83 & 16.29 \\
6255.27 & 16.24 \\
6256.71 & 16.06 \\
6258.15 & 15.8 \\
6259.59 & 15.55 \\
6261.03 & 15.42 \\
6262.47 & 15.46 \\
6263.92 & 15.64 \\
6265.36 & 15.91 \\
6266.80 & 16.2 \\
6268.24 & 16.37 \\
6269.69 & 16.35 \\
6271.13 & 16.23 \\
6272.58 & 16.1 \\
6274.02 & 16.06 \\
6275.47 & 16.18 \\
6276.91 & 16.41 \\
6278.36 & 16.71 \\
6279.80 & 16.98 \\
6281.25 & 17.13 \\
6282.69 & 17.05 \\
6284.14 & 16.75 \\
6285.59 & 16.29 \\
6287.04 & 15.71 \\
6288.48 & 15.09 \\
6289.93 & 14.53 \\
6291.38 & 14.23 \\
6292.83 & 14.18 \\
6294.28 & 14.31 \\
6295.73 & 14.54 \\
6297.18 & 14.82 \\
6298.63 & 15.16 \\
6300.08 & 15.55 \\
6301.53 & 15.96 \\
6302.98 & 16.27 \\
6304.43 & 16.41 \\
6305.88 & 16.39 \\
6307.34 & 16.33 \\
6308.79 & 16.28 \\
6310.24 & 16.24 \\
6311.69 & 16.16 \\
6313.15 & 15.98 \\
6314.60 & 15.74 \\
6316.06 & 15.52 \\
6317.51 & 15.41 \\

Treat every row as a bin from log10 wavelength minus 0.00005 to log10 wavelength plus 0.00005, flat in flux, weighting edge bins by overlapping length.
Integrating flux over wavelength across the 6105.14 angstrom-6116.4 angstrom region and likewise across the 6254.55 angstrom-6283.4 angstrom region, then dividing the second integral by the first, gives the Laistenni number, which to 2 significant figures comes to 2.4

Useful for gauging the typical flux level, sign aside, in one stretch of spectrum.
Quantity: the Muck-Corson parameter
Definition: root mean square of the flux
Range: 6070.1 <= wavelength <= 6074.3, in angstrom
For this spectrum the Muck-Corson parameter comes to 16.7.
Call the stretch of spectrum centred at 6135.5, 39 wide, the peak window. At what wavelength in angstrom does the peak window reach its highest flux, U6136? 6152.42 angstrom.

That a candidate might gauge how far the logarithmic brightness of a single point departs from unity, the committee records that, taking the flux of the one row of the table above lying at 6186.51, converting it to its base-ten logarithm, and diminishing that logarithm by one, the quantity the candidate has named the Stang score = 0.20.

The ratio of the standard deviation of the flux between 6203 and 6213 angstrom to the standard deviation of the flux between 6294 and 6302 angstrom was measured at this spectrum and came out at 1.0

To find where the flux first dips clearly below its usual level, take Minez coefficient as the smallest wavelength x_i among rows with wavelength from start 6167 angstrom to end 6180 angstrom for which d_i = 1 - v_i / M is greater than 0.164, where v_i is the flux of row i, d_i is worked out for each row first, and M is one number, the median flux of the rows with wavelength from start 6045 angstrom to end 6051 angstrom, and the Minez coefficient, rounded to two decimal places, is 6168.02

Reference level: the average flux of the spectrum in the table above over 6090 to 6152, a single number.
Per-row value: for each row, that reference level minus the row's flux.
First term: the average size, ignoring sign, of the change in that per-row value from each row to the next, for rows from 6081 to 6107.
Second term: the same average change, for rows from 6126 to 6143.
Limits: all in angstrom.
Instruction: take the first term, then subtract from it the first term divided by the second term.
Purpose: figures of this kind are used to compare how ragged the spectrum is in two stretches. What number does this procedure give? -1.1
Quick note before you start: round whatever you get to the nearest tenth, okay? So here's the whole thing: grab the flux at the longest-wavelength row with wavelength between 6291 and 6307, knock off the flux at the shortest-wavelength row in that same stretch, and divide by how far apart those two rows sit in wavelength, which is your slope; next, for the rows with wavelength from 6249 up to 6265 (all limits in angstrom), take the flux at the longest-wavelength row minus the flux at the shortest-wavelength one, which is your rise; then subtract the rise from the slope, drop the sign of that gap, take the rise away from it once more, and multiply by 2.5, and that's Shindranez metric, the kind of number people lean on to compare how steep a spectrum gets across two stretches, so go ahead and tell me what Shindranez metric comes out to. 2.0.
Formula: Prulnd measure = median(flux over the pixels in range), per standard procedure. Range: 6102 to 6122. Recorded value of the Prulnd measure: 16.8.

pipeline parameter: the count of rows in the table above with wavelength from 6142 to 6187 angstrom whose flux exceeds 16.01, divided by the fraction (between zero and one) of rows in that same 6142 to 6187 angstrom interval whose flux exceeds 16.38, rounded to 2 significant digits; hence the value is 38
